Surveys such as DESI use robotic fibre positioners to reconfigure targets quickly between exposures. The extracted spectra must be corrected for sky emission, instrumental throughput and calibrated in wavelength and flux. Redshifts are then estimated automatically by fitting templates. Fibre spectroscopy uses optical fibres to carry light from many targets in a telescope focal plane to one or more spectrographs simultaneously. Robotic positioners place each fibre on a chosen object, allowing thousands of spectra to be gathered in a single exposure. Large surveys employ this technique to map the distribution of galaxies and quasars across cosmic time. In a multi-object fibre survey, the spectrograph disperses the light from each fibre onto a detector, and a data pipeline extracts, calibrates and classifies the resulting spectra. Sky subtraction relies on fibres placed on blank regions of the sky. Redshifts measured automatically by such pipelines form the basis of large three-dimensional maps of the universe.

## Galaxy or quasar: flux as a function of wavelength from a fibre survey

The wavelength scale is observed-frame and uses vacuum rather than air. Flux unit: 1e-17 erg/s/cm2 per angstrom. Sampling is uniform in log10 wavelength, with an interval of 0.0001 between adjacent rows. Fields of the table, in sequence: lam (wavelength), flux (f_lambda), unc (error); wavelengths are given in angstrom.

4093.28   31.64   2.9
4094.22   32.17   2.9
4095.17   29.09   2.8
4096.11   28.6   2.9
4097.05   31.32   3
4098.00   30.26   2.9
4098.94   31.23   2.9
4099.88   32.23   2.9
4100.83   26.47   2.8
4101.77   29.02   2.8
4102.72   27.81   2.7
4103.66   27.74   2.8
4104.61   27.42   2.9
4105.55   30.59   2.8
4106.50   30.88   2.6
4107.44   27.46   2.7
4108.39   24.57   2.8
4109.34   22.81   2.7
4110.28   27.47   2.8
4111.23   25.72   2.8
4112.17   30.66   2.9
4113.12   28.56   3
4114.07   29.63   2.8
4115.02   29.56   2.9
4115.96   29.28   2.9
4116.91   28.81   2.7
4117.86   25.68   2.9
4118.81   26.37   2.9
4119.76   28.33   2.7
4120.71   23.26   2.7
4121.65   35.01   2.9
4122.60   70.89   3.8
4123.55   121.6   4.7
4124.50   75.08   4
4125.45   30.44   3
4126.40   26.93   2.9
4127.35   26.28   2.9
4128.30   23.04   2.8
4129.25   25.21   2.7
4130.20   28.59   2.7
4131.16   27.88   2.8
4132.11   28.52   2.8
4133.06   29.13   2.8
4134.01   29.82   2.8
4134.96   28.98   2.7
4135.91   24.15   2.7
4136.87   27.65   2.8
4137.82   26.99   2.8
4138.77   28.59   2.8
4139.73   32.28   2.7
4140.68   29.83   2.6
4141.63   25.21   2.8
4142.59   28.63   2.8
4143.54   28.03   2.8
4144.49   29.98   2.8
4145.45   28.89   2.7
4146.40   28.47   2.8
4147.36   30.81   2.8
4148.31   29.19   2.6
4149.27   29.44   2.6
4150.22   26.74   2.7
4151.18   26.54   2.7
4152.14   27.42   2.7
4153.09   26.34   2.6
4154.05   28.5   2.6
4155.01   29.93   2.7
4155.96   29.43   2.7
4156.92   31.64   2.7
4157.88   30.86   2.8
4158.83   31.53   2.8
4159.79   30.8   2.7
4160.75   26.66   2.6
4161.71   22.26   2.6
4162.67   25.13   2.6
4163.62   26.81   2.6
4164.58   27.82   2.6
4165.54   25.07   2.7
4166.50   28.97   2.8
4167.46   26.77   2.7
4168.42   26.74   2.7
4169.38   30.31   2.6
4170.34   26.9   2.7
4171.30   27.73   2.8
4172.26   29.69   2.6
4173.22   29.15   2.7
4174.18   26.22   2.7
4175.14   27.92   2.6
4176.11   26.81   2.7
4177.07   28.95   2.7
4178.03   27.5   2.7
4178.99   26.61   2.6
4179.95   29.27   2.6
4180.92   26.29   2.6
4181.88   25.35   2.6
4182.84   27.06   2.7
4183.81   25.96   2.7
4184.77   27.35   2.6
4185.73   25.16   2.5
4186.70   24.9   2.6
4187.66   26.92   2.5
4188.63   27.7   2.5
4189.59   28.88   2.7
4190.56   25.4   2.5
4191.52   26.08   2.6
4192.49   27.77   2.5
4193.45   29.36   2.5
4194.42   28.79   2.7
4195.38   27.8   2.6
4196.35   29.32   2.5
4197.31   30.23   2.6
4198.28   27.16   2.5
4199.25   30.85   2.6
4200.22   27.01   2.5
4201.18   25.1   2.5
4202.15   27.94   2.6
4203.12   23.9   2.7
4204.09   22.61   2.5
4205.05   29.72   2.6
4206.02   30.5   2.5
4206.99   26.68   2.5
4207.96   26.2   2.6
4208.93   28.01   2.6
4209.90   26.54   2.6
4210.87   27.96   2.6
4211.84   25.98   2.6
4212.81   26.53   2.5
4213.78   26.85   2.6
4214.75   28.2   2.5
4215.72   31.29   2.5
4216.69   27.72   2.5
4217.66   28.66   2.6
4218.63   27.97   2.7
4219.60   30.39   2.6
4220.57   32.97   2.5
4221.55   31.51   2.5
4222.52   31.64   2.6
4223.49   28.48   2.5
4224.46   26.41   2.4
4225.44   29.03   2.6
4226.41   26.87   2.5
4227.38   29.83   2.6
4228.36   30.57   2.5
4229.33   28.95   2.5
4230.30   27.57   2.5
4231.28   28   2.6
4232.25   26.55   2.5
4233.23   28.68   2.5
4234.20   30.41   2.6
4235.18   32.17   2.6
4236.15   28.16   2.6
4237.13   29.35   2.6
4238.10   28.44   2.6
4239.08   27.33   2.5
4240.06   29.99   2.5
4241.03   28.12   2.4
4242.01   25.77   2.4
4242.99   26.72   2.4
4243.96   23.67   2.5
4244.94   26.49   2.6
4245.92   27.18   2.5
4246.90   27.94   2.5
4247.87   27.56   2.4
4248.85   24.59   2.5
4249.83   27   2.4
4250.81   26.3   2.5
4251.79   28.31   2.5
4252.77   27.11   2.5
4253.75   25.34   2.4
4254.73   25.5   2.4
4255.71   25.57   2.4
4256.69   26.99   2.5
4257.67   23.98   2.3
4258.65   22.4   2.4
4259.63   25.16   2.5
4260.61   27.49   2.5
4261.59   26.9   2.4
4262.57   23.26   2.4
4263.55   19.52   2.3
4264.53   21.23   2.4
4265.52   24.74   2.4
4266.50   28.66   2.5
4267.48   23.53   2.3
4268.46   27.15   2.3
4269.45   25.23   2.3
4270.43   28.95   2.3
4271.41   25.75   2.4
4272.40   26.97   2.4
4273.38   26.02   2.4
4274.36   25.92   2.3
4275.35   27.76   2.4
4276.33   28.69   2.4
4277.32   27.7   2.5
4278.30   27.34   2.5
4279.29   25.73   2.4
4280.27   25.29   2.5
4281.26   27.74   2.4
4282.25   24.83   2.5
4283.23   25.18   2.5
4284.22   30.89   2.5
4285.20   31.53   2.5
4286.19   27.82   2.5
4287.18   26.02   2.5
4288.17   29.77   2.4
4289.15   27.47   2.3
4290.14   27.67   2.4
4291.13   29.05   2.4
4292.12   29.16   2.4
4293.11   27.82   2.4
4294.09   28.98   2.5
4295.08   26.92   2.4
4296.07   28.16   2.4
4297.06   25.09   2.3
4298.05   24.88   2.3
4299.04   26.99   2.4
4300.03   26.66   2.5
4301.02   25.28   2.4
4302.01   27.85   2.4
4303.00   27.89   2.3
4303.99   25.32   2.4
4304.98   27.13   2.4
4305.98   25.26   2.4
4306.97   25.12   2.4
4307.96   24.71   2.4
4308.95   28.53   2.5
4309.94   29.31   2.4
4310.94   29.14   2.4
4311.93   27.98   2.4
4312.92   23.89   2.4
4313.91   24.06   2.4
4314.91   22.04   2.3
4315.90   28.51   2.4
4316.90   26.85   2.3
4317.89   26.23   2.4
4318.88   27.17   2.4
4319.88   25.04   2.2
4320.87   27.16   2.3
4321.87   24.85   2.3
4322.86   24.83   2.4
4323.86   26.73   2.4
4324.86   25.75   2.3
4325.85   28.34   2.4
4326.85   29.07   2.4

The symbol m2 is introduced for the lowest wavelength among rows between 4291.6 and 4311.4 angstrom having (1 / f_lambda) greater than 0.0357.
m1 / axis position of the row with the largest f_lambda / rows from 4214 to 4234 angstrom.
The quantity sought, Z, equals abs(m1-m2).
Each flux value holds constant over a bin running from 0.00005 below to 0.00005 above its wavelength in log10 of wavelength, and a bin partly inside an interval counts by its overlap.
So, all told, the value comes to 72.5 angstrom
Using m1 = 4220.57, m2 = 4293.11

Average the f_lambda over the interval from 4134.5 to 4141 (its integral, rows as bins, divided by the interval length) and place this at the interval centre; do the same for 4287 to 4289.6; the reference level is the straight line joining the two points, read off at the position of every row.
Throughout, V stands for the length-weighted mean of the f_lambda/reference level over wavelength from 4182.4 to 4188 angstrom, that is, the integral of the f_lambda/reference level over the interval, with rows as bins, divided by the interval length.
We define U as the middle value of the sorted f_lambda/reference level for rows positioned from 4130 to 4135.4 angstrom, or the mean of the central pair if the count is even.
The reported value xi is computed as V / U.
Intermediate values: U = 1.02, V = 0.93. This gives 0.91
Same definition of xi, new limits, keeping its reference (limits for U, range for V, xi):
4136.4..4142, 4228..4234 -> 1.02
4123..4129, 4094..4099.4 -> 1.06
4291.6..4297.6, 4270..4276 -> 0.96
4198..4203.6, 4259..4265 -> 0.89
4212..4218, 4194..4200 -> 1.03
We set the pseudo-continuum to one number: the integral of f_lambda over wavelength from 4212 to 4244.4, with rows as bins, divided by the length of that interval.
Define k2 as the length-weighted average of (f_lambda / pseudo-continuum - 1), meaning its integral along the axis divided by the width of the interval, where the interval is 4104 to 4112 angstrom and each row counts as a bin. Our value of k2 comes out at -0.047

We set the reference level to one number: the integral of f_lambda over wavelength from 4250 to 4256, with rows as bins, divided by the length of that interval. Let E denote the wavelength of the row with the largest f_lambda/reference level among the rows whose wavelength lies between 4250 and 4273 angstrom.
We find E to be 4270.43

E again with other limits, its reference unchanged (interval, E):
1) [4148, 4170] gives 4156.92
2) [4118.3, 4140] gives 4123.55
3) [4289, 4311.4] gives 4309.94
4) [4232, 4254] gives 4235.18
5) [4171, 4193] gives 4172.26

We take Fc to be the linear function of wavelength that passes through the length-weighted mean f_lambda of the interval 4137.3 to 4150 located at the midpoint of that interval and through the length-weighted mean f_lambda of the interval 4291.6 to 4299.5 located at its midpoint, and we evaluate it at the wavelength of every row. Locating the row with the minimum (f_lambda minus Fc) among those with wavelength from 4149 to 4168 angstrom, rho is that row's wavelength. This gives 4161.71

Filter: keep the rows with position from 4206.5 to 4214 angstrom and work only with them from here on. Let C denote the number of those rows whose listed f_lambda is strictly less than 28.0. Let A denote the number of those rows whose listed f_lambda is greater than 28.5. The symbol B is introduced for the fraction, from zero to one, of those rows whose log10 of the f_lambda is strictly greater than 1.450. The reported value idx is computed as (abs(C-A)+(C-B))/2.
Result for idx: 7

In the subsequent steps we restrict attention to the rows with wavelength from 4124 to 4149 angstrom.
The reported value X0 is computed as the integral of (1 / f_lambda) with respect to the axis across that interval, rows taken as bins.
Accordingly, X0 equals 0.871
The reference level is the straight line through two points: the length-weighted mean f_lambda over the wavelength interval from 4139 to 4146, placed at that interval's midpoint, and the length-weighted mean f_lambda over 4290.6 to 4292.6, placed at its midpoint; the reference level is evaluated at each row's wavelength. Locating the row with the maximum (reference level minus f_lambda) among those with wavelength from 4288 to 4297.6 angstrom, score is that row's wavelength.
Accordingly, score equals 4297.06 angstrom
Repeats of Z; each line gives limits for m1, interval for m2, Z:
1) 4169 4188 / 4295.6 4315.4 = 127.7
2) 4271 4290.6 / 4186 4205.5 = 98.5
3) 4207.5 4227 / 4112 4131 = 102.7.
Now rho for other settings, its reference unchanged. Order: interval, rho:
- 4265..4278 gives 4267.48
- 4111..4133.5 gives 4128.30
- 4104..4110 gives 4109.34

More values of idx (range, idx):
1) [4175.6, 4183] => 5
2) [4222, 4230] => 2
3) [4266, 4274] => 5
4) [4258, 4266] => 8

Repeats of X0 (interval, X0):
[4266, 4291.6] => 0.944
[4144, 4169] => 0.893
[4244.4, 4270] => 1.009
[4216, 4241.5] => 0.880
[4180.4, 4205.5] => 0.931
